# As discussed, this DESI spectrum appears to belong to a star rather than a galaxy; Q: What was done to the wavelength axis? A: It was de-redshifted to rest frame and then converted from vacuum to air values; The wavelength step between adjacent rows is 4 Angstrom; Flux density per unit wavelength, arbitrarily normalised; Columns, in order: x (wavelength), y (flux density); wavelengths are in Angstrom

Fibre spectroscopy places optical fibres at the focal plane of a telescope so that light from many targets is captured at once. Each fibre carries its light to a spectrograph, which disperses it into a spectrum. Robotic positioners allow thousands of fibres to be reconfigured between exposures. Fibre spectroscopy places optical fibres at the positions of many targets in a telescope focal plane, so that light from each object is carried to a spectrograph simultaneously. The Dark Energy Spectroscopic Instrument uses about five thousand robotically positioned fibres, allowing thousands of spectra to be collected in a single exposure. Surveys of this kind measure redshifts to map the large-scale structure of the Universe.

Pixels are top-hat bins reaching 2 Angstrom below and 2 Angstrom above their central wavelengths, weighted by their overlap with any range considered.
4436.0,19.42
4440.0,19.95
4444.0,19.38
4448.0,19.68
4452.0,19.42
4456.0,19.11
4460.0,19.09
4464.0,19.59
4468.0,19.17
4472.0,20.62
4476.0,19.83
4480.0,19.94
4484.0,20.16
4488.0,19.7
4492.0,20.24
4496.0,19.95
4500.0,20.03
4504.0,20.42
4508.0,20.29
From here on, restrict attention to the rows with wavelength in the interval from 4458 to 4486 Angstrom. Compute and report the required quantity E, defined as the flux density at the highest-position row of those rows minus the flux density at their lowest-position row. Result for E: 1.1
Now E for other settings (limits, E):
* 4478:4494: 0.3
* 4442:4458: -0.3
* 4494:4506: 0.5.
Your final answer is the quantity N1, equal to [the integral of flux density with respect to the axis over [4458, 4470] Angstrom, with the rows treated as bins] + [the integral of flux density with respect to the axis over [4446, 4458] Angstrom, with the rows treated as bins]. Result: 464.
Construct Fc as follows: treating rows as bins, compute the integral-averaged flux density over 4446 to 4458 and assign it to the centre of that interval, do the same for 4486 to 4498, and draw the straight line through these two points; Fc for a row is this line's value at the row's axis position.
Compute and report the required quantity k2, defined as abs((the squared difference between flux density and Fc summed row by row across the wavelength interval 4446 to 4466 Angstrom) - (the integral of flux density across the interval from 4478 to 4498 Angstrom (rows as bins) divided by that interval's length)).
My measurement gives 19.6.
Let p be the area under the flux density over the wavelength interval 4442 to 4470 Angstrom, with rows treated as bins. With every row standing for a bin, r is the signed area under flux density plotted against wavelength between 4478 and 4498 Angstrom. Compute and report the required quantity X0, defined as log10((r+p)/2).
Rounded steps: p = 542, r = 400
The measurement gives 2.67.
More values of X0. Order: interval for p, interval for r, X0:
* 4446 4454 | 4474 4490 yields 2.38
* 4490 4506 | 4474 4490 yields 2.51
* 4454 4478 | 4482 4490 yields 2.50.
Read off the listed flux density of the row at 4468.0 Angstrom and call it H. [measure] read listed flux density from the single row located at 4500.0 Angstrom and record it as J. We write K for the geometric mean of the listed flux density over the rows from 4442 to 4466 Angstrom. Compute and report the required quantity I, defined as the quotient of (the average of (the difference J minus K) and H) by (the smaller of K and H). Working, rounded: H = 19.17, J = 20.03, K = 19.4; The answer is 0.517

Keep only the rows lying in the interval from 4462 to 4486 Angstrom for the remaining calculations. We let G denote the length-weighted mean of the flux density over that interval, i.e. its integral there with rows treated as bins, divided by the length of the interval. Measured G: 19.9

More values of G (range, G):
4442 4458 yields 19.4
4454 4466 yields 19.3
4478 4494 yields 20.0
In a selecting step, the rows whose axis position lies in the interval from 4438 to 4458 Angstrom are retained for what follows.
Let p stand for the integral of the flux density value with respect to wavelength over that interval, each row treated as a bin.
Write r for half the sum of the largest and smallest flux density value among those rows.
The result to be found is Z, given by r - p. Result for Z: -371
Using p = 390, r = 19.5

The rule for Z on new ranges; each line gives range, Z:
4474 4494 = -380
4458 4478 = -373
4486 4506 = -381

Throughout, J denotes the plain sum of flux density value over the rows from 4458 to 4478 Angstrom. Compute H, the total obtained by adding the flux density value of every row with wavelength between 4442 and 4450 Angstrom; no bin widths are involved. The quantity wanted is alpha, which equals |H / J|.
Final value 0.4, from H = 39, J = 98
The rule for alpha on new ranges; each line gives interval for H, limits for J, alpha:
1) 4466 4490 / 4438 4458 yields 1.2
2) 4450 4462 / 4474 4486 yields 1.0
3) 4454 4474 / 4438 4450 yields 1.7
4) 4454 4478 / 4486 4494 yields 2.9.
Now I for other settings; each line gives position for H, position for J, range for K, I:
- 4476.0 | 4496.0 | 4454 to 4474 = 0.520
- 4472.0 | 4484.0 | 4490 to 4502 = 0.516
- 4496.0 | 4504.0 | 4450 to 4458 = 0.548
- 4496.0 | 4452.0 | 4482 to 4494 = 0.485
